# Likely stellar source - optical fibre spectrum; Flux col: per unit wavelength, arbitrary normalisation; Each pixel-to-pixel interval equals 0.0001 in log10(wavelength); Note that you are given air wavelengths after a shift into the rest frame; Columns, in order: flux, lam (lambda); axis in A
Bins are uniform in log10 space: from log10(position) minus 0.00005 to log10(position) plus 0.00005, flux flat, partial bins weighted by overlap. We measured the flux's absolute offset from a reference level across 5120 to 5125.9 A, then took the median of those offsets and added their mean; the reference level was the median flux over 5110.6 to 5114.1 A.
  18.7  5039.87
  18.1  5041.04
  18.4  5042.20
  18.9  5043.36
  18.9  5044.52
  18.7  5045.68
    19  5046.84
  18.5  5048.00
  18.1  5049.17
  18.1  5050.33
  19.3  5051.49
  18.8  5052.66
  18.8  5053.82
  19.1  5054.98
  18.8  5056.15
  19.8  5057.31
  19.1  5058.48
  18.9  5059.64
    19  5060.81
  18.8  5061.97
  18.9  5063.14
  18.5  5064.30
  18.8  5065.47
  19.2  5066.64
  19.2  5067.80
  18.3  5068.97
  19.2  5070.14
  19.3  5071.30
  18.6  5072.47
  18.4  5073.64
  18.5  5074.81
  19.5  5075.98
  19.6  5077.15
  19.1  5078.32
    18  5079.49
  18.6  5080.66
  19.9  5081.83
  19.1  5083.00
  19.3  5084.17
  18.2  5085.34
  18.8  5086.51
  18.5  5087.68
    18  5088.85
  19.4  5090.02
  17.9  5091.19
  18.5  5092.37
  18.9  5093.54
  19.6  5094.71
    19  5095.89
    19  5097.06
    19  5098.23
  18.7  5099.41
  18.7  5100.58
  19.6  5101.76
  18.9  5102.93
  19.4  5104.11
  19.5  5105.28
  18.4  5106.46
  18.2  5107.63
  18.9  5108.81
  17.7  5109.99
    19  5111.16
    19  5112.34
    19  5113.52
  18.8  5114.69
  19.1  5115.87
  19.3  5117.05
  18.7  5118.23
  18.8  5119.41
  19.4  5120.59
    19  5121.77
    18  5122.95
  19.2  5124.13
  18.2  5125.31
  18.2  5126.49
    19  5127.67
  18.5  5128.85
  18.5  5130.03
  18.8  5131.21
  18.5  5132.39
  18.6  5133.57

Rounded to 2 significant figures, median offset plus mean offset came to 0.88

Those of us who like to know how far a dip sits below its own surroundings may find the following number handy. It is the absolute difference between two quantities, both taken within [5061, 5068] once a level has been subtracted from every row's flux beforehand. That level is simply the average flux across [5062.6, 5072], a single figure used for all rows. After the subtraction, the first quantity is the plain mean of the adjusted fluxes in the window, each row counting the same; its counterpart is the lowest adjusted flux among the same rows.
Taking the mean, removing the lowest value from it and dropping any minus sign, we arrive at 0.4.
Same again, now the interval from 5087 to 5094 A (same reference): 0.6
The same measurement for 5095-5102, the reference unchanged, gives 0.3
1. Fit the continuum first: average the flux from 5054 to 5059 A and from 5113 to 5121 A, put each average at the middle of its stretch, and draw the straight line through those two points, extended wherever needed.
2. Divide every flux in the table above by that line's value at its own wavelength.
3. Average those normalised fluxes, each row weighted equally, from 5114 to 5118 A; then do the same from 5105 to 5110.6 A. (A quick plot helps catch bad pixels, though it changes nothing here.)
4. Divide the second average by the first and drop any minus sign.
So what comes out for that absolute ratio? 0.97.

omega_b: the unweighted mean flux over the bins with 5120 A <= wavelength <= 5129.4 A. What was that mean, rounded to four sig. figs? 18.69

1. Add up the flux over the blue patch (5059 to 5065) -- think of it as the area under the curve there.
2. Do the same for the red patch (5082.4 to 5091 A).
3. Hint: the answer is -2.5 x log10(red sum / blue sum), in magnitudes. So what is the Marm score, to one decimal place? -0.4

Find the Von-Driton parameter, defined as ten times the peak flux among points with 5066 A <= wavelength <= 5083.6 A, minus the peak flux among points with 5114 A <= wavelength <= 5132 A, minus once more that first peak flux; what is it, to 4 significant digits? 159.7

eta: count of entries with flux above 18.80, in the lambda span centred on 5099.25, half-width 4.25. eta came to 5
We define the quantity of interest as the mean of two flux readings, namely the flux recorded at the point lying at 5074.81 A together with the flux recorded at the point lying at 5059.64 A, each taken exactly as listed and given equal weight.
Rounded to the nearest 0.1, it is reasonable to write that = 18.7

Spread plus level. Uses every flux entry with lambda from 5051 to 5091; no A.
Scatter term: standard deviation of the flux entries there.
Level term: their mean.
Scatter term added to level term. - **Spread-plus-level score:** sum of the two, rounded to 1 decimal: 19.4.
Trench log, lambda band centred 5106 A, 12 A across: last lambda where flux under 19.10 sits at 5111.16 A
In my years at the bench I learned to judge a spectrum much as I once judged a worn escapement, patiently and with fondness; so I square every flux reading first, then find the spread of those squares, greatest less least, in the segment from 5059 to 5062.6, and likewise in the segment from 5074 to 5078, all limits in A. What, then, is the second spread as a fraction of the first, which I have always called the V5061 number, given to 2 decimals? 5.54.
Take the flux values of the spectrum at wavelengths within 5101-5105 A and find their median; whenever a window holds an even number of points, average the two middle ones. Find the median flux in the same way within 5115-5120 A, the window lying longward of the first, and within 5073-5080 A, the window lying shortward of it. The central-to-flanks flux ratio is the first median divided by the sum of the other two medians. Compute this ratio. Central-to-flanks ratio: 0.514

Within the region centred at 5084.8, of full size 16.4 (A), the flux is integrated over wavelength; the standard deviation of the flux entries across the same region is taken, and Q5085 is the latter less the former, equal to -307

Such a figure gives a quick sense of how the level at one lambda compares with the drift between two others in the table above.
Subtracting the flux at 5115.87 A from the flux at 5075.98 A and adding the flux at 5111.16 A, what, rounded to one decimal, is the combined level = 19.4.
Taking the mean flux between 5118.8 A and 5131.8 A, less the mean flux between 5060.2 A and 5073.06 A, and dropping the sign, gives 0.20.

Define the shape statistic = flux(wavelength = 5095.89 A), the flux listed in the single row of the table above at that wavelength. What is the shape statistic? 19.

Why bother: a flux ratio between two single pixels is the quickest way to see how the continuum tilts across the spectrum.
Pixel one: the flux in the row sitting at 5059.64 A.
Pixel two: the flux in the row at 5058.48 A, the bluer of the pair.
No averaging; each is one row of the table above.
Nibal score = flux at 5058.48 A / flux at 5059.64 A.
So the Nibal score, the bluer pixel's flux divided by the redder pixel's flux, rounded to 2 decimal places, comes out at 1.01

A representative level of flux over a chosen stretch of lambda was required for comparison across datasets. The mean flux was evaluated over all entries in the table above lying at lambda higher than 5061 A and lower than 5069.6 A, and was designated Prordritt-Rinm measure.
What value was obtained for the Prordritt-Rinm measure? 18.8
